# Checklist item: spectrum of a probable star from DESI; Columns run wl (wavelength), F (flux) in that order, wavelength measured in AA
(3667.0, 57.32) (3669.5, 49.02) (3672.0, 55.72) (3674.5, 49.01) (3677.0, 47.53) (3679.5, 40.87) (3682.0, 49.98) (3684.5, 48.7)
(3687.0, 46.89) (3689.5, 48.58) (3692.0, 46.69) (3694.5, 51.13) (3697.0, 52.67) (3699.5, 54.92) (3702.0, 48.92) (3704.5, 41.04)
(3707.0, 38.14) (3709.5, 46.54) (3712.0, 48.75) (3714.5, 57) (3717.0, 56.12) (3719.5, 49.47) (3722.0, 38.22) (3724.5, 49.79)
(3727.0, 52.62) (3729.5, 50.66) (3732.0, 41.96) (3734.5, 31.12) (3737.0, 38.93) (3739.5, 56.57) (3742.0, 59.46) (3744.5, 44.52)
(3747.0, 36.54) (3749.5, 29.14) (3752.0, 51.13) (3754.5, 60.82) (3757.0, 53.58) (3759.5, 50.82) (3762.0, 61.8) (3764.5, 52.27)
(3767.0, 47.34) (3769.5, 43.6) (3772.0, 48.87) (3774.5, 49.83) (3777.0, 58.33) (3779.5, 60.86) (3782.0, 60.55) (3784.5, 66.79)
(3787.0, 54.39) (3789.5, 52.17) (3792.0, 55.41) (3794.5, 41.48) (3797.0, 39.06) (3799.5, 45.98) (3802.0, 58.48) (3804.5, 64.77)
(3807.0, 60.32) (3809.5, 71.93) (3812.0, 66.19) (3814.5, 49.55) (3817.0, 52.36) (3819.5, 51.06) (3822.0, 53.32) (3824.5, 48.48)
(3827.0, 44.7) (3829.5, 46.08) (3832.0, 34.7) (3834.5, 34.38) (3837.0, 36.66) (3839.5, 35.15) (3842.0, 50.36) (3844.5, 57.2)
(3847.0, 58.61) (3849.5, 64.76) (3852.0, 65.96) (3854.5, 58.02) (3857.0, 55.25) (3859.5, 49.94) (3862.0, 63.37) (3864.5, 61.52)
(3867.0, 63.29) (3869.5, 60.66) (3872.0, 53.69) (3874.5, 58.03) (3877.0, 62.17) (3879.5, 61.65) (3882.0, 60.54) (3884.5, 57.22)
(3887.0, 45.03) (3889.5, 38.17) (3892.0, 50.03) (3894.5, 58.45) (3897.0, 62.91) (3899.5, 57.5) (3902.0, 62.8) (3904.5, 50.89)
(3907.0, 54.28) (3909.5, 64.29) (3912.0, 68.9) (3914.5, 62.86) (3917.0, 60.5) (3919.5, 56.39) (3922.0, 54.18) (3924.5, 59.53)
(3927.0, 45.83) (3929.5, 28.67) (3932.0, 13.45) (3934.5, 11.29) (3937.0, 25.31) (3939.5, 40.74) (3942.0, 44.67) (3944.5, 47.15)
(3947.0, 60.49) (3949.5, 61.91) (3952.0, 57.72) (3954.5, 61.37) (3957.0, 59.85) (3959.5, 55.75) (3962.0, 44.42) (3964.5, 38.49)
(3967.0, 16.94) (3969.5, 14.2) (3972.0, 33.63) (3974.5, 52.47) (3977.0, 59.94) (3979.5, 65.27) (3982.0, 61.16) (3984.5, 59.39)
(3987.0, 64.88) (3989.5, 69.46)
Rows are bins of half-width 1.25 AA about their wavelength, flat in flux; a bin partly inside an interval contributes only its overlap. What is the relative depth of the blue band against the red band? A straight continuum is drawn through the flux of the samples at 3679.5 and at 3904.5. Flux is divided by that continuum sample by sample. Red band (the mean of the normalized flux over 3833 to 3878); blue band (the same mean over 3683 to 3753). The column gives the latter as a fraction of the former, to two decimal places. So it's 0.98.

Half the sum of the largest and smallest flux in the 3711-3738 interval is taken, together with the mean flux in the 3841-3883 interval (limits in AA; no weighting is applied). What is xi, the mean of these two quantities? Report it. 51.6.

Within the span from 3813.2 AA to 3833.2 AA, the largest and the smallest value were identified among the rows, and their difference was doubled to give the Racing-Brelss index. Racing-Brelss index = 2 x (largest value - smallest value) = 37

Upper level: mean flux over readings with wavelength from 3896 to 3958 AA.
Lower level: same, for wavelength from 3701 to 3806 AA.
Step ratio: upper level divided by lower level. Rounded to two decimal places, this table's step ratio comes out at 1.02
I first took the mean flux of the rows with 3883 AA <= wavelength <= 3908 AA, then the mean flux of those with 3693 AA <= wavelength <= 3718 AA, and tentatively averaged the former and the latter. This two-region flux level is 51.6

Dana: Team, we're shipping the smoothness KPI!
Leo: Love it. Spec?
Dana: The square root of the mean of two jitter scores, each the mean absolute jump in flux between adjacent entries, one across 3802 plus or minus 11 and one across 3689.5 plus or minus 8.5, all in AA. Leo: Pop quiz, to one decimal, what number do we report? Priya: 2.2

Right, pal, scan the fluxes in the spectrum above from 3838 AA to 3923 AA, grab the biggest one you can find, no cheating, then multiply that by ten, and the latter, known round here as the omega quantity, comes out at 689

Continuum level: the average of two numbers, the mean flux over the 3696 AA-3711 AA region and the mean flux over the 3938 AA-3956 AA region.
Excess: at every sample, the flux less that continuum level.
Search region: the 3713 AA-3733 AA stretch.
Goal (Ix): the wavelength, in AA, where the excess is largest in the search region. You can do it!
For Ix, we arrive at 3714.5 AA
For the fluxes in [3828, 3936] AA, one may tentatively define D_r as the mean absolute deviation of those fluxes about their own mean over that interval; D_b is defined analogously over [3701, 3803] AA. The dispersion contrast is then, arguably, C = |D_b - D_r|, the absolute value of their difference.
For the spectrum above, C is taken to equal 3.2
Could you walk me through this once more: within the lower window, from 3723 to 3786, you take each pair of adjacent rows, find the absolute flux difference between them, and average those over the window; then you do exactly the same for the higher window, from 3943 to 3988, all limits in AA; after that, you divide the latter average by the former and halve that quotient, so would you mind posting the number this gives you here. 0.53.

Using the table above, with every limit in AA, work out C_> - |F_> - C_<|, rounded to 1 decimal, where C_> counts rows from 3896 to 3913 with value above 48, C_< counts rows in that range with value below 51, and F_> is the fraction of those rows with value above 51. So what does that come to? 6.9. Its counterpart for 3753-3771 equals 2.6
